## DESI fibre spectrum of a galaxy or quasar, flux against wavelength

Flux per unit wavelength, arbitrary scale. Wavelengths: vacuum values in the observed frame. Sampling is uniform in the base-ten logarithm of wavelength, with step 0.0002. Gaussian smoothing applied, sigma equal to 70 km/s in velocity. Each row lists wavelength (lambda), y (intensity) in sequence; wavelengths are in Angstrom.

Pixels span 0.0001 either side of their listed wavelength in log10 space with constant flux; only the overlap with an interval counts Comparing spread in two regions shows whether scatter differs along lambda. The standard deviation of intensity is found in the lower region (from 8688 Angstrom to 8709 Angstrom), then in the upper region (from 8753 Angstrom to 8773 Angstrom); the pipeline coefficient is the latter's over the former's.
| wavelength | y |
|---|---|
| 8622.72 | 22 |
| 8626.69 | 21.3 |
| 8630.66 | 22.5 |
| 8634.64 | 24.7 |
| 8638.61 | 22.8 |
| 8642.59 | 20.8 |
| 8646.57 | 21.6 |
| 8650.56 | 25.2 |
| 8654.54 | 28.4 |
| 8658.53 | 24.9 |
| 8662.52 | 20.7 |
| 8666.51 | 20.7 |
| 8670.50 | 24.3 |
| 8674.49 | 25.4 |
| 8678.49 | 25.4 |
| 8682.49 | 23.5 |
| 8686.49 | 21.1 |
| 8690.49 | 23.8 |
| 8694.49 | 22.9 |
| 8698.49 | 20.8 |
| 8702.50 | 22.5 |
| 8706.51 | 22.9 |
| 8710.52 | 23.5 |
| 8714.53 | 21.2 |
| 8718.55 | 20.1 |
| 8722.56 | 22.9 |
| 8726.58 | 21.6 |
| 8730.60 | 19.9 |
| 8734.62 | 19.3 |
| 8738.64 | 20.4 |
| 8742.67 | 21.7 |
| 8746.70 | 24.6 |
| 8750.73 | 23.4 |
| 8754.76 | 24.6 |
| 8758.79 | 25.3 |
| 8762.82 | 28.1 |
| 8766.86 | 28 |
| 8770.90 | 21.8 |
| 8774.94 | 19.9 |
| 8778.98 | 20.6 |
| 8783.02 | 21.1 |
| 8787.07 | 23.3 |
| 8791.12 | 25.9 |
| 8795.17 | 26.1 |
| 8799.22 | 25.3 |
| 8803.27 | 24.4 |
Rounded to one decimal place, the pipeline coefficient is 2.4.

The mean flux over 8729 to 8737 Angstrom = 19.6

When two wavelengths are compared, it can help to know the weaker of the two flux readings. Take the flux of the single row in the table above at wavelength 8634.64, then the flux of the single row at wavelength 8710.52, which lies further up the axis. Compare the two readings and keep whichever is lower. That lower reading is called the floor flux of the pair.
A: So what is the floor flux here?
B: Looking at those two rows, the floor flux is 23.5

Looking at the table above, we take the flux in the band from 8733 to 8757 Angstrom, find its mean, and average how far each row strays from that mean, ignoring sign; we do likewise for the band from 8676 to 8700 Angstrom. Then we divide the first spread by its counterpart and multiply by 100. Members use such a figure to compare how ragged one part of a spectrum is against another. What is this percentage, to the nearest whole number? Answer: 142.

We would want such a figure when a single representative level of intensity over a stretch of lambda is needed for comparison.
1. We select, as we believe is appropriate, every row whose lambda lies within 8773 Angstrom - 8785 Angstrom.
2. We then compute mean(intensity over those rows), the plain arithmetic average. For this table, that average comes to 20.5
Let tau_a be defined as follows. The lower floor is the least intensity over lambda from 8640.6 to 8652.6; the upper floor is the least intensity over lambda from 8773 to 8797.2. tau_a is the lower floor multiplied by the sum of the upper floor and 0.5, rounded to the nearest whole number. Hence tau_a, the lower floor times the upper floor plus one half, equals 424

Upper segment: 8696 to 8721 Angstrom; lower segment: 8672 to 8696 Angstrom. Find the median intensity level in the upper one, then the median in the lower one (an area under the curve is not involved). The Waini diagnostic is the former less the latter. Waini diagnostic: -1.8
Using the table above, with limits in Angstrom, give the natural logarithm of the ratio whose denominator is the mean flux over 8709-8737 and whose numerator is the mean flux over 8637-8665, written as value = 0.10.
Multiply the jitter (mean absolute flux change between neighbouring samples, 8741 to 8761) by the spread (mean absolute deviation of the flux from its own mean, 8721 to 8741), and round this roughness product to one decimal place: 1.7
